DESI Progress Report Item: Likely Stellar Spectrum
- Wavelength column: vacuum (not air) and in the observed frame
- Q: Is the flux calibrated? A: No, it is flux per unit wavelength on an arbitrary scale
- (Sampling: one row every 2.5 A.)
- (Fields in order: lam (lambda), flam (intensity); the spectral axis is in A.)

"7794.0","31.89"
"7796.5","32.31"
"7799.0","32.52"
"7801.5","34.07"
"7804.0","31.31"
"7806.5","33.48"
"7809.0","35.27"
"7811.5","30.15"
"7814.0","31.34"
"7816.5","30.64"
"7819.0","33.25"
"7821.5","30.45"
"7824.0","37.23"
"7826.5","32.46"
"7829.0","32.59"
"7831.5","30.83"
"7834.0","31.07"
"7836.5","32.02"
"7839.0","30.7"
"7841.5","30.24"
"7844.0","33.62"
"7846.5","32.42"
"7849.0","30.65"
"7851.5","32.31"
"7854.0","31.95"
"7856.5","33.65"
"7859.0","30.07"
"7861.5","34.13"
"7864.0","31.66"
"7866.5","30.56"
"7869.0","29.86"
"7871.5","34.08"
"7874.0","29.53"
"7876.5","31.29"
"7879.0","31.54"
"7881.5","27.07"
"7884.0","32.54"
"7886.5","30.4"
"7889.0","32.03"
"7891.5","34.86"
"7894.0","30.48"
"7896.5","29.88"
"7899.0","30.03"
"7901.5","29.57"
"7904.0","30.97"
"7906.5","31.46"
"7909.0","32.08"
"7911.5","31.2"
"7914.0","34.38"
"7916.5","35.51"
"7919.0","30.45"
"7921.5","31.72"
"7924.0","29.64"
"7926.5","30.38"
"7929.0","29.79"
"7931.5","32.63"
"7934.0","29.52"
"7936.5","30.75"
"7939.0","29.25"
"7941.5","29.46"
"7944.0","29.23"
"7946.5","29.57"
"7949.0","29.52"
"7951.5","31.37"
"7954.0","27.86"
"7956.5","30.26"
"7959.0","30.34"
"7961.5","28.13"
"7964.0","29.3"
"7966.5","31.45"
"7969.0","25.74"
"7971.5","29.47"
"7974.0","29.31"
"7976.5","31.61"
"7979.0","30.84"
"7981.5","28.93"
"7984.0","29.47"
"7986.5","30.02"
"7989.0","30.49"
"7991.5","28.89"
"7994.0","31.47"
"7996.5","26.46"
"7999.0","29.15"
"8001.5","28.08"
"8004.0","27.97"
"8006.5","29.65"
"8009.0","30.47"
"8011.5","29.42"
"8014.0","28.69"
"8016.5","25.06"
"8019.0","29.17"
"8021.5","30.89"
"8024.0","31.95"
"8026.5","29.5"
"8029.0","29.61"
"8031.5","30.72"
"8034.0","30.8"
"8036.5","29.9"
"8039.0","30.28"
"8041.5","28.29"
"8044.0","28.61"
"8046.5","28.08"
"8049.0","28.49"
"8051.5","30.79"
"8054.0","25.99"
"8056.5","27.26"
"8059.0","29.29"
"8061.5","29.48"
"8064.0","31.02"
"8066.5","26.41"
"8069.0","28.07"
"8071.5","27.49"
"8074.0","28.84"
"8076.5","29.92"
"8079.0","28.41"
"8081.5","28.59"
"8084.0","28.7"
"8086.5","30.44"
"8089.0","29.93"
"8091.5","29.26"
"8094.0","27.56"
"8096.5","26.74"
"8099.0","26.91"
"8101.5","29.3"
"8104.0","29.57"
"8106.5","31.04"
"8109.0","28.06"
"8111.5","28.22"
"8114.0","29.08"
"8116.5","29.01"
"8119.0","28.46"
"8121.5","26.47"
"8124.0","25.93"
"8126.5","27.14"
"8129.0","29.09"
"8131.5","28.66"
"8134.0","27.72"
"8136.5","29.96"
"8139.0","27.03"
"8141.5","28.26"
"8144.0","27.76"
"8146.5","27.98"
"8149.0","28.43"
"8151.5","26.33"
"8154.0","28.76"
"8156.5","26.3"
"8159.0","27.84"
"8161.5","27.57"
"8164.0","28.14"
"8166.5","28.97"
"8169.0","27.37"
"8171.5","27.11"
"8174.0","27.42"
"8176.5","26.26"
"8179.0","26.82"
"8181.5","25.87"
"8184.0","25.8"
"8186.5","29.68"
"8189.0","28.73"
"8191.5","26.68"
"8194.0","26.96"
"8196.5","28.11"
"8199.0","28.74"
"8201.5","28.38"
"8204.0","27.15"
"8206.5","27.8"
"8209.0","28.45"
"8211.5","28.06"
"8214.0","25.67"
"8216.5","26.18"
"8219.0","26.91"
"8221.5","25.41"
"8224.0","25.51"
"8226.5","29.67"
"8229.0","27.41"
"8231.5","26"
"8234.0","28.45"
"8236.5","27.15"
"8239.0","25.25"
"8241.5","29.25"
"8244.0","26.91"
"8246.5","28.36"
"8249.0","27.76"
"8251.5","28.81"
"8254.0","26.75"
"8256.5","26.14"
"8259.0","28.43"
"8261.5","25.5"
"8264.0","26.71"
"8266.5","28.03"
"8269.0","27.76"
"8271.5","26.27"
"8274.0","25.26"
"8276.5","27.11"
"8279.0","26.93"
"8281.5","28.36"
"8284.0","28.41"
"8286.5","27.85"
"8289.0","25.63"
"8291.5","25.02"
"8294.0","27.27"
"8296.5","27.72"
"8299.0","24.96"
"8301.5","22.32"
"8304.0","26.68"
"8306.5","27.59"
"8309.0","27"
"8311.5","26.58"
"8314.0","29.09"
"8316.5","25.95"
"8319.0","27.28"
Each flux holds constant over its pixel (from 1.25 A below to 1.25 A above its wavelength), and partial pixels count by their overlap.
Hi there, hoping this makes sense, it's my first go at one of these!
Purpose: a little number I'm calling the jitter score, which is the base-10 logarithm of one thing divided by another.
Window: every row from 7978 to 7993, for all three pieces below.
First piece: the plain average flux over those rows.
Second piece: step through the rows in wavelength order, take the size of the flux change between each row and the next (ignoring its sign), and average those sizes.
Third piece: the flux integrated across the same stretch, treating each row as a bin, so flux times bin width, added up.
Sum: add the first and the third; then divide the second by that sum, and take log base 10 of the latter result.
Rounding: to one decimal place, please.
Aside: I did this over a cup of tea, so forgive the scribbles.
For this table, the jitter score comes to -2.7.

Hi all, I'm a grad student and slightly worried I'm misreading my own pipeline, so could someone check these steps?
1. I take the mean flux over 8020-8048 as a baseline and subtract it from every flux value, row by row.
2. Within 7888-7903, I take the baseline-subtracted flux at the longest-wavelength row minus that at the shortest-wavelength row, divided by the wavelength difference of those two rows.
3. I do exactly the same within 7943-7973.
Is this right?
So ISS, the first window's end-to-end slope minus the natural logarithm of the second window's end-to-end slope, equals 4.54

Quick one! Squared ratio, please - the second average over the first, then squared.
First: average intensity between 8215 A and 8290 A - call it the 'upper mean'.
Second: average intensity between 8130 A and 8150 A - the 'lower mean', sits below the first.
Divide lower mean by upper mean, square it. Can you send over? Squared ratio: 1.08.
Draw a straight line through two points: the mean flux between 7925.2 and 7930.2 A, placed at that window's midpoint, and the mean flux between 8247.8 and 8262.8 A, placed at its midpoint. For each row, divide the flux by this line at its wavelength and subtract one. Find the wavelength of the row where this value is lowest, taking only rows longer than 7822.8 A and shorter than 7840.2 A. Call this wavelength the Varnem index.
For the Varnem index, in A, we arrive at 7839.0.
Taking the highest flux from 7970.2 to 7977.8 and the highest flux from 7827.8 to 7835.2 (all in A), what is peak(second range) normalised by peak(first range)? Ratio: 1.03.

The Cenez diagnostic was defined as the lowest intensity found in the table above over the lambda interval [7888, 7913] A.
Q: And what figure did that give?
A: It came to 29.57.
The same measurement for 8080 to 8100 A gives 26.74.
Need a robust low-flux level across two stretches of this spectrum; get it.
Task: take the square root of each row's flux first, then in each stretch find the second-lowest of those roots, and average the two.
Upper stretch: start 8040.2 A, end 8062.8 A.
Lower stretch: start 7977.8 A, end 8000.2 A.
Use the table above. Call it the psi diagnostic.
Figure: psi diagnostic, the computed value 5.30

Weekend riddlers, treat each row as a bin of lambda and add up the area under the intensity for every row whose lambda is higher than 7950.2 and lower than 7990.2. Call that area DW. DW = 1186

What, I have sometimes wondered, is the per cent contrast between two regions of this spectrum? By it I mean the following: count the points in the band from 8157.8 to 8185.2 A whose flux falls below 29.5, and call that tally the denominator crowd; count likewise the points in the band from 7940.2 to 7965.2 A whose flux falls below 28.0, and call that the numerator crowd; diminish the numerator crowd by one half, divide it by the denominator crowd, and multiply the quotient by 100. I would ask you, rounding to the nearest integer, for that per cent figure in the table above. 5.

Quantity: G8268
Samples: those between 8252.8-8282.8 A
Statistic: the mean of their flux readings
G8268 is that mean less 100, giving -73.1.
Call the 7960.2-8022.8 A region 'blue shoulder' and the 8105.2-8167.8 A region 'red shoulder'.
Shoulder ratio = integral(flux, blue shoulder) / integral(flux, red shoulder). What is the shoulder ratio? 1.040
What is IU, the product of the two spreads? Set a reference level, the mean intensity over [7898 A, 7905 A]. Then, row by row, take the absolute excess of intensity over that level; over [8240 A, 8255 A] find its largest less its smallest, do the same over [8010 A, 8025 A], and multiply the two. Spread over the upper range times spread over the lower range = 11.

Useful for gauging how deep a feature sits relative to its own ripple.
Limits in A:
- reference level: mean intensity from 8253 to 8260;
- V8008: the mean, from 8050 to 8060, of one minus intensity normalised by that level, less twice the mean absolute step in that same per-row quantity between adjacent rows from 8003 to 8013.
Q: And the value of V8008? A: -0.133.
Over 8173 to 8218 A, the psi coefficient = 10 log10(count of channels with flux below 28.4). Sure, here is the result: 11.5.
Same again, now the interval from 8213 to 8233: 8.5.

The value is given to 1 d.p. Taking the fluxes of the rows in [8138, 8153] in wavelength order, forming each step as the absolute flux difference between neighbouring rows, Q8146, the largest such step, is 2.1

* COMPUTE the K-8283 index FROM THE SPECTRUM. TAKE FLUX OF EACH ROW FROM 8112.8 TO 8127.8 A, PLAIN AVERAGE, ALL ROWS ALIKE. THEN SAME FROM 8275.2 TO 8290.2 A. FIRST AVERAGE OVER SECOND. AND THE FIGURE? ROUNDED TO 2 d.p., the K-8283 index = 1.01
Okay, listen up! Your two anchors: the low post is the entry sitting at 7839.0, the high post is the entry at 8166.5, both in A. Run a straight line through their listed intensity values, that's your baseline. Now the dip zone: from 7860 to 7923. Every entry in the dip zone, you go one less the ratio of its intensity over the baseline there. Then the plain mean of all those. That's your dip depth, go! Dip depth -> -0.035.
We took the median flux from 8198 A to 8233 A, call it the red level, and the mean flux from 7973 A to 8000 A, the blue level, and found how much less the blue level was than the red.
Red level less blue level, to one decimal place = -2.4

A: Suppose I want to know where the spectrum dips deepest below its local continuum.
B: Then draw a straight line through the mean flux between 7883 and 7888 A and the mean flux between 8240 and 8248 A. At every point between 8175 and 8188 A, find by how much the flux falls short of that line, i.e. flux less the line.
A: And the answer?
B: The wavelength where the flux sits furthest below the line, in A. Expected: 8184.0 A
